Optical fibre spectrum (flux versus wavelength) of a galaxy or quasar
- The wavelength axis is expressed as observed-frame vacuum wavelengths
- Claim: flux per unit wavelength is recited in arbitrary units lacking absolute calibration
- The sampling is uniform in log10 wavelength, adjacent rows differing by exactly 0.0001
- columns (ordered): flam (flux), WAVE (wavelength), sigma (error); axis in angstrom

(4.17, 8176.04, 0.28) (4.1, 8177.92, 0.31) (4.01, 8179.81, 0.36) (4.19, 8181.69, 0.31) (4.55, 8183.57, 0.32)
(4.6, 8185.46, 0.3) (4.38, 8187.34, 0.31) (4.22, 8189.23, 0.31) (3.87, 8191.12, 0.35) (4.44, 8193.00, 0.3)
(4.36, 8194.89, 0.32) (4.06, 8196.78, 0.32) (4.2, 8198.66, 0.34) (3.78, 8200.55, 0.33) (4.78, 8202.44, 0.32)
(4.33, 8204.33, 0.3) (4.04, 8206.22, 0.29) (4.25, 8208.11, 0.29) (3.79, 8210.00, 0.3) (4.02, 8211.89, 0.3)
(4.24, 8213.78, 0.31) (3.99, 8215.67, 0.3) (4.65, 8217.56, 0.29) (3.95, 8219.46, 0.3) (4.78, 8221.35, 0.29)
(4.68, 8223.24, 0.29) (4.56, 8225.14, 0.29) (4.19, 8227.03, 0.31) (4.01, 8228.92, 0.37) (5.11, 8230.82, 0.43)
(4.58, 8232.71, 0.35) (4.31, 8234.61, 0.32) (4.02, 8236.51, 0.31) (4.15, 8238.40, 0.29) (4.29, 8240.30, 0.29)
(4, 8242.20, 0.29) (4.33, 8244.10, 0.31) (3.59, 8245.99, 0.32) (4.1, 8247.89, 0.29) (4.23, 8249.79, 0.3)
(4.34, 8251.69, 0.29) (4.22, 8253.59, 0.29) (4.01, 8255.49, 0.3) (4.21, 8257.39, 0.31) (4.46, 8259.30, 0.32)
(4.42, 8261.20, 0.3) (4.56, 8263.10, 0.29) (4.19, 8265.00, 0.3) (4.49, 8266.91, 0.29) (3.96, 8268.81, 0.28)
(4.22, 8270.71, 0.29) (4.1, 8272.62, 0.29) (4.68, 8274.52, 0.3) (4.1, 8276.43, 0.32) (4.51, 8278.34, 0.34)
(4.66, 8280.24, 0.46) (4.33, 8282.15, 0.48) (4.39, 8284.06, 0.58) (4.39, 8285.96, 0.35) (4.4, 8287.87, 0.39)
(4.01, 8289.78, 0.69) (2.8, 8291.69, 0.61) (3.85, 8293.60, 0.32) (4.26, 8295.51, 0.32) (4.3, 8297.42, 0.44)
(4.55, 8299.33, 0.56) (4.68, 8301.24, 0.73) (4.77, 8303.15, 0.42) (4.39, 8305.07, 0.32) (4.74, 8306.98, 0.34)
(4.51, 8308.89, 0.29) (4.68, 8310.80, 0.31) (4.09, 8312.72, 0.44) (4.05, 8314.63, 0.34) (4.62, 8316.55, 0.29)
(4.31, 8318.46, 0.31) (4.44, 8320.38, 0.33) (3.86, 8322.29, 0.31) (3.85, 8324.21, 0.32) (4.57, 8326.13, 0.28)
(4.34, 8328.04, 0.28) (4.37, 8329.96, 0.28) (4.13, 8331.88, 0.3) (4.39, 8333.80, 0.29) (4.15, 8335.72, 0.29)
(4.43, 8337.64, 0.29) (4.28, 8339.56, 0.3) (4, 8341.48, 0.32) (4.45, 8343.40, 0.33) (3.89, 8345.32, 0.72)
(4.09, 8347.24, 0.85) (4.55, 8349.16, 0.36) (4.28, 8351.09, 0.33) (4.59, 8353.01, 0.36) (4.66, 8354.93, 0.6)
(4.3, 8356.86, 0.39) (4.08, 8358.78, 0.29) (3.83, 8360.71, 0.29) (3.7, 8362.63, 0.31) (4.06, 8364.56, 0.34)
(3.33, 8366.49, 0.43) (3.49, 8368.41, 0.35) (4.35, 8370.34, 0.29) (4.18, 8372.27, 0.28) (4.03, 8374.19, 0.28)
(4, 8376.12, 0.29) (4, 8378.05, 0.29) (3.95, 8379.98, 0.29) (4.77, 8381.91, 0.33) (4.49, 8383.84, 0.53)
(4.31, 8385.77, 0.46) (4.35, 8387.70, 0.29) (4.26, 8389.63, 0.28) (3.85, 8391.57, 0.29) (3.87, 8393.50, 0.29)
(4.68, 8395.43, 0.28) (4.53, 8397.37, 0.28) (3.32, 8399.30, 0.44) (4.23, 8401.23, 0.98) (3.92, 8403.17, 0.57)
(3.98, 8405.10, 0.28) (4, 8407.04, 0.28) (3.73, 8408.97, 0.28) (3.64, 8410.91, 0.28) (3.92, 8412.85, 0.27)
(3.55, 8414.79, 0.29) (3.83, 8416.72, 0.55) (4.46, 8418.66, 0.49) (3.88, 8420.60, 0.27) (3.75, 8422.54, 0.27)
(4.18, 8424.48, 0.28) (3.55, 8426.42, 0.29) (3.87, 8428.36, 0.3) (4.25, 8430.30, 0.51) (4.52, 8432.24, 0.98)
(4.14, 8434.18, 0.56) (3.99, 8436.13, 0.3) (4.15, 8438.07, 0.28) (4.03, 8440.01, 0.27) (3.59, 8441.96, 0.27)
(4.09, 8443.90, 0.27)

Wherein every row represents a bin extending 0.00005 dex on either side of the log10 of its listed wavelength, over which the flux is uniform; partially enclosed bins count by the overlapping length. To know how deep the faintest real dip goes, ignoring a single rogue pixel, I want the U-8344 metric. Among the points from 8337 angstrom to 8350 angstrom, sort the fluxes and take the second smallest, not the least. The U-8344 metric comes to 4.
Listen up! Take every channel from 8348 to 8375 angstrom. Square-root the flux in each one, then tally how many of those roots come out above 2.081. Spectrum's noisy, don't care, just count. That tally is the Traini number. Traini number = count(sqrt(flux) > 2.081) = 4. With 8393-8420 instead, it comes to 3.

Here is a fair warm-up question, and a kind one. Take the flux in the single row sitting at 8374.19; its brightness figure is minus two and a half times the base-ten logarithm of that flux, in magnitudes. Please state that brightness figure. -1.51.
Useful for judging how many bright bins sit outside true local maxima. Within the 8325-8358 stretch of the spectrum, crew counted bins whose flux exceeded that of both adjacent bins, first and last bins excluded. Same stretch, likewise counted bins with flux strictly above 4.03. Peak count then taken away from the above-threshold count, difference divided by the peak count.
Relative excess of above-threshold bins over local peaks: 1.50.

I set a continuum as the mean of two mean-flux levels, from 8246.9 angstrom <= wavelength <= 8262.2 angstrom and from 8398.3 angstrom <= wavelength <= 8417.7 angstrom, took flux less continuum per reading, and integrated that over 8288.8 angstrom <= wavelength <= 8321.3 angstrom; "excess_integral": 8.7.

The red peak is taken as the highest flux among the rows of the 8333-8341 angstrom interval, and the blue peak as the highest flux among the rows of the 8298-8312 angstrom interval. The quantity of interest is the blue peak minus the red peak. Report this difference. 0.34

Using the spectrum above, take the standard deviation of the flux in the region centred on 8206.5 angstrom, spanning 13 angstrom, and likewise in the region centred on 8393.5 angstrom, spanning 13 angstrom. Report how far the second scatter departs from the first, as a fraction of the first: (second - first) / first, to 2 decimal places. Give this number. 0.35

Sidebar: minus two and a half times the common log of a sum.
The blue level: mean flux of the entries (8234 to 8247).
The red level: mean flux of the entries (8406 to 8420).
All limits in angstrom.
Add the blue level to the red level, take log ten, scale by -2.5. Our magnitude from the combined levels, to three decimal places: -2.254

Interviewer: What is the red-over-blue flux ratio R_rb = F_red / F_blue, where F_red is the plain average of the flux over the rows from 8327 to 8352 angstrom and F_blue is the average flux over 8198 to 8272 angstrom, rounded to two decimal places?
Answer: 1.00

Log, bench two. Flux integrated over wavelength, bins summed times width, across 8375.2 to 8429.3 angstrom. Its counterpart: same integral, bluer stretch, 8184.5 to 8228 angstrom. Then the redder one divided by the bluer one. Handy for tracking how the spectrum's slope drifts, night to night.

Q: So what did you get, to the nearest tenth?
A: 1.2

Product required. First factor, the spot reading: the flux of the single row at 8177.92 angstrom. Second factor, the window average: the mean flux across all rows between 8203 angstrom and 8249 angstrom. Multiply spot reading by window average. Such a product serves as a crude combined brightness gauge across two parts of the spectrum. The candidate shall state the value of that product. 17.4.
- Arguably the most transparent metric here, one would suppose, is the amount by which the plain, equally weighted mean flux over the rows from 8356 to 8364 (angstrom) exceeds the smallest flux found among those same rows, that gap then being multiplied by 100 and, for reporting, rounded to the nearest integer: 28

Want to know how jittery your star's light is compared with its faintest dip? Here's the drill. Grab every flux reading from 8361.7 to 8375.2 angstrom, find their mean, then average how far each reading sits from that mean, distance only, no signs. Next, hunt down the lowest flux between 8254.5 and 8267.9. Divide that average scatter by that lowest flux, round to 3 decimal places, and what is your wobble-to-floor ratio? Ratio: 0.079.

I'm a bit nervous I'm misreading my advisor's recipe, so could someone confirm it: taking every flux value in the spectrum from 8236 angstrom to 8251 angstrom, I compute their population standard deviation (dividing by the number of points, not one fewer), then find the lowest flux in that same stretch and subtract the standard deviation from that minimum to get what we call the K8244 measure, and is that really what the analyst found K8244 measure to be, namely 3.37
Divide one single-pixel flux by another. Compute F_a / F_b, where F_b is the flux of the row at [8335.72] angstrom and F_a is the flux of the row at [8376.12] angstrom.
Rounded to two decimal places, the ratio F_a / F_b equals 0.96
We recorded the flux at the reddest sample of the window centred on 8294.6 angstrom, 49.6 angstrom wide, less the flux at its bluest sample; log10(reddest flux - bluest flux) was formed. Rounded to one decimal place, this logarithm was -1.0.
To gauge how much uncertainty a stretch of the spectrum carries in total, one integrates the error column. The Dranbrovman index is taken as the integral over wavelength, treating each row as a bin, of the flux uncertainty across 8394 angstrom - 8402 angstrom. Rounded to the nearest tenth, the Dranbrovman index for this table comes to 3.8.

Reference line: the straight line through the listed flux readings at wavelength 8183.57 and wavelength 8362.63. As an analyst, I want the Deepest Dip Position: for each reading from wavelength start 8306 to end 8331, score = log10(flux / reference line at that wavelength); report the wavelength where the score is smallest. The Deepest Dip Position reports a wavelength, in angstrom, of 8324.21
